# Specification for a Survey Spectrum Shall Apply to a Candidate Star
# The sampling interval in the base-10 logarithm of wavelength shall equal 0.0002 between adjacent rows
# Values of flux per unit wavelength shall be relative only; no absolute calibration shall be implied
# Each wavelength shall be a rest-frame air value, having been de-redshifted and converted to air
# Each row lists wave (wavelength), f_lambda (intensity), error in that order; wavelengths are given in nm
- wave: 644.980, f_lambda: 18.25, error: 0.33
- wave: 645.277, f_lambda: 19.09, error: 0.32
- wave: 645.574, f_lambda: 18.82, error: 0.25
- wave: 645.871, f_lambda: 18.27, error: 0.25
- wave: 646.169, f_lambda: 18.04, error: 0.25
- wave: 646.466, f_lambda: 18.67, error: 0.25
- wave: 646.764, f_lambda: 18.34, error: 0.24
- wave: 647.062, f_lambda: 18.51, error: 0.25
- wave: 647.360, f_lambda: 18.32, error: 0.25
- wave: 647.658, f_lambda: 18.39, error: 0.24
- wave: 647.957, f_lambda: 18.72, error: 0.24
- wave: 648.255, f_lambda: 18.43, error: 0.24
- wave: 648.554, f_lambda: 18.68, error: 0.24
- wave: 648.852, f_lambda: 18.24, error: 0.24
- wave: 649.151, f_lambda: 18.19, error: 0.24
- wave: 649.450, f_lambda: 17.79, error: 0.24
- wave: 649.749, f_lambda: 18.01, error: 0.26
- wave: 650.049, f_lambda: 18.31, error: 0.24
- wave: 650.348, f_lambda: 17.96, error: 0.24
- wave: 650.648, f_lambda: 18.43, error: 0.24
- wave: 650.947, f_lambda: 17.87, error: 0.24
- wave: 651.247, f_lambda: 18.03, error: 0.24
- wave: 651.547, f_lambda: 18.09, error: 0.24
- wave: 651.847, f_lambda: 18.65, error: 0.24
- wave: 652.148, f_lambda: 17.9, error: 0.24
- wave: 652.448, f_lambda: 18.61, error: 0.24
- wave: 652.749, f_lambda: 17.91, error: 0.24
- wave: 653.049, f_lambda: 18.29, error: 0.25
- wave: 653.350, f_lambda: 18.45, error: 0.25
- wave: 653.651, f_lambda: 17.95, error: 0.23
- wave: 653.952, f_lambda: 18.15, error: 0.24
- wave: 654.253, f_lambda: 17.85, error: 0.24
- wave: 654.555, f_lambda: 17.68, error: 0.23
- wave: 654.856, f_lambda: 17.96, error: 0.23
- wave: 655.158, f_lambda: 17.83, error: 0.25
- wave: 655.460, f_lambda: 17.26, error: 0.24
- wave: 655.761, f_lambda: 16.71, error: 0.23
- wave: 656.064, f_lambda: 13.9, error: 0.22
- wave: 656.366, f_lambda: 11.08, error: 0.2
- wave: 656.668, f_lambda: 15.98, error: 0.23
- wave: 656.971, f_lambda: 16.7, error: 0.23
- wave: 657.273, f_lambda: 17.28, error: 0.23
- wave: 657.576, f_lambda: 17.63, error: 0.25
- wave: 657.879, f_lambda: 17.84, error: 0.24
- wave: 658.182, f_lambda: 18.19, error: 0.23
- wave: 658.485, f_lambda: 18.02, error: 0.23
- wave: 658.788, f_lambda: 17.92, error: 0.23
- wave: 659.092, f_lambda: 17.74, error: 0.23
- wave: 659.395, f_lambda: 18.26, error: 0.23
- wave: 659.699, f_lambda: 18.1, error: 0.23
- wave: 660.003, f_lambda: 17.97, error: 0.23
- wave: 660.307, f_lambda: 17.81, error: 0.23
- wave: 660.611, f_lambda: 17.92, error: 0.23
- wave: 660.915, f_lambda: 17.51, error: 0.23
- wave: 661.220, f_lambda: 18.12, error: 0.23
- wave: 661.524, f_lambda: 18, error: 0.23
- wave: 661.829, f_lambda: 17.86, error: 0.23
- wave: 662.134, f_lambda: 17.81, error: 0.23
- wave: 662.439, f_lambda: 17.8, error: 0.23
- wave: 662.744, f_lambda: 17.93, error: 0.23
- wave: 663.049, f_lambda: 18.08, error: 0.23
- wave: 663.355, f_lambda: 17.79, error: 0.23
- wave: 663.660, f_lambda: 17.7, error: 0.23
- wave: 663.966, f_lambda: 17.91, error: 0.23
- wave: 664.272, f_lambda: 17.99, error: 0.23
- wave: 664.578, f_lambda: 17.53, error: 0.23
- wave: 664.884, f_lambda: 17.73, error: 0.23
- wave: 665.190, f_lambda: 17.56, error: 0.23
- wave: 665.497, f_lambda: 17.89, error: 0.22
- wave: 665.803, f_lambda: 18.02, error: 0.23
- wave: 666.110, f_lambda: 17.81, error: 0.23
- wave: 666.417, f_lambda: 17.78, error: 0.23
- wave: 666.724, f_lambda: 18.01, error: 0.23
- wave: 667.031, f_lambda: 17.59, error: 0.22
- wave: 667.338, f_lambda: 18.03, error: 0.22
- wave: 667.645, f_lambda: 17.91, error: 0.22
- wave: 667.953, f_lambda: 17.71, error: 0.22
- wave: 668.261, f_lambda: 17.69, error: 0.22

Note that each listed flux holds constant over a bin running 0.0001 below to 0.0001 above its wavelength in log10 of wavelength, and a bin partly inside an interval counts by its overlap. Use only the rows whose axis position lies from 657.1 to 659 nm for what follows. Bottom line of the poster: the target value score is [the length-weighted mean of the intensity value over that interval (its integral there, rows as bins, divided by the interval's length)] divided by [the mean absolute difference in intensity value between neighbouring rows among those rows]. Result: 75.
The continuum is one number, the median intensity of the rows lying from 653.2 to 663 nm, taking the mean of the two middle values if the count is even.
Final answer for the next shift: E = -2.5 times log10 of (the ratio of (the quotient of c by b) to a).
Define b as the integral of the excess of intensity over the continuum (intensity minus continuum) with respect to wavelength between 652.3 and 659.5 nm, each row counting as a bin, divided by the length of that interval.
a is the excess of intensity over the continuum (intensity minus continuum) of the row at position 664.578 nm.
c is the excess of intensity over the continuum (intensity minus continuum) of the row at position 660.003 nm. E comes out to 0.4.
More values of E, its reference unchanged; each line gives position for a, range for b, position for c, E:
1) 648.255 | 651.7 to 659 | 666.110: 2.3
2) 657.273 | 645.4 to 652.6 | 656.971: -1.6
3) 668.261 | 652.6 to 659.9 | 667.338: -0.8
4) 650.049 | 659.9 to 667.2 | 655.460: -5.6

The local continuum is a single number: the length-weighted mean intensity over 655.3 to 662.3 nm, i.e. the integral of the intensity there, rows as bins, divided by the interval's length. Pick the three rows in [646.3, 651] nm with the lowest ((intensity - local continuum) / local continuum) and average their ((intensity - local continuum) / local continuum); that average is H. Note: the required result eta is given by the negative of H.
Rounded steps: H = 0.04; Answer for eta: -0.04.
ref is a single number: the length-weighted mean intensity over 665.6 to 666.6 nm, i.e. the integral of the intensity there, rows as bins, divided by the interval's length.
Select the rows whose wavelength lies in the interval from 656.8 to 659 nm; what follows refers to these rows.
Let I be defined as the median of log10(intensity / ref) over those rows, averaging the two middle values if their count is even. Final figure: -0.0009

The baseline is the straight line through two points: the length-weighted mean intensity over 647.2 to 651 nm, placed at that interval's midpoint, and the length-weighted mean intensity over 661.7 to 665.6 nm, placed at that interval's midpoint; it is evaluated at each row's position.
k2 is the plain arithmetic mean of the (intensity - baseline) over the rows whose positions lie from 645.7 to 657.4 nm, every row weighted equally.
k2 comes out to -0.5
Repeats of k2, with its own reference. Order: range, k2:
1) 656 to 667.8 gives -0.4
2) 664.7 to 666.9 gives 0.1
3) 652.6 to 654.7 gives -0.1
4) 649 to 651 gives -0.2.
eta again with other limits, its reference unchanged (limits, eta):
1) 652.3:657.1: 0.21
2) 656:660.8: 0.21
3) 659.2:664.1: -0.03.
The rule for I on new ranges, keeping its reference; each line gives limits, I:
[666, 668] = -0.0016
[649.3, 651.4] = 0.0033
